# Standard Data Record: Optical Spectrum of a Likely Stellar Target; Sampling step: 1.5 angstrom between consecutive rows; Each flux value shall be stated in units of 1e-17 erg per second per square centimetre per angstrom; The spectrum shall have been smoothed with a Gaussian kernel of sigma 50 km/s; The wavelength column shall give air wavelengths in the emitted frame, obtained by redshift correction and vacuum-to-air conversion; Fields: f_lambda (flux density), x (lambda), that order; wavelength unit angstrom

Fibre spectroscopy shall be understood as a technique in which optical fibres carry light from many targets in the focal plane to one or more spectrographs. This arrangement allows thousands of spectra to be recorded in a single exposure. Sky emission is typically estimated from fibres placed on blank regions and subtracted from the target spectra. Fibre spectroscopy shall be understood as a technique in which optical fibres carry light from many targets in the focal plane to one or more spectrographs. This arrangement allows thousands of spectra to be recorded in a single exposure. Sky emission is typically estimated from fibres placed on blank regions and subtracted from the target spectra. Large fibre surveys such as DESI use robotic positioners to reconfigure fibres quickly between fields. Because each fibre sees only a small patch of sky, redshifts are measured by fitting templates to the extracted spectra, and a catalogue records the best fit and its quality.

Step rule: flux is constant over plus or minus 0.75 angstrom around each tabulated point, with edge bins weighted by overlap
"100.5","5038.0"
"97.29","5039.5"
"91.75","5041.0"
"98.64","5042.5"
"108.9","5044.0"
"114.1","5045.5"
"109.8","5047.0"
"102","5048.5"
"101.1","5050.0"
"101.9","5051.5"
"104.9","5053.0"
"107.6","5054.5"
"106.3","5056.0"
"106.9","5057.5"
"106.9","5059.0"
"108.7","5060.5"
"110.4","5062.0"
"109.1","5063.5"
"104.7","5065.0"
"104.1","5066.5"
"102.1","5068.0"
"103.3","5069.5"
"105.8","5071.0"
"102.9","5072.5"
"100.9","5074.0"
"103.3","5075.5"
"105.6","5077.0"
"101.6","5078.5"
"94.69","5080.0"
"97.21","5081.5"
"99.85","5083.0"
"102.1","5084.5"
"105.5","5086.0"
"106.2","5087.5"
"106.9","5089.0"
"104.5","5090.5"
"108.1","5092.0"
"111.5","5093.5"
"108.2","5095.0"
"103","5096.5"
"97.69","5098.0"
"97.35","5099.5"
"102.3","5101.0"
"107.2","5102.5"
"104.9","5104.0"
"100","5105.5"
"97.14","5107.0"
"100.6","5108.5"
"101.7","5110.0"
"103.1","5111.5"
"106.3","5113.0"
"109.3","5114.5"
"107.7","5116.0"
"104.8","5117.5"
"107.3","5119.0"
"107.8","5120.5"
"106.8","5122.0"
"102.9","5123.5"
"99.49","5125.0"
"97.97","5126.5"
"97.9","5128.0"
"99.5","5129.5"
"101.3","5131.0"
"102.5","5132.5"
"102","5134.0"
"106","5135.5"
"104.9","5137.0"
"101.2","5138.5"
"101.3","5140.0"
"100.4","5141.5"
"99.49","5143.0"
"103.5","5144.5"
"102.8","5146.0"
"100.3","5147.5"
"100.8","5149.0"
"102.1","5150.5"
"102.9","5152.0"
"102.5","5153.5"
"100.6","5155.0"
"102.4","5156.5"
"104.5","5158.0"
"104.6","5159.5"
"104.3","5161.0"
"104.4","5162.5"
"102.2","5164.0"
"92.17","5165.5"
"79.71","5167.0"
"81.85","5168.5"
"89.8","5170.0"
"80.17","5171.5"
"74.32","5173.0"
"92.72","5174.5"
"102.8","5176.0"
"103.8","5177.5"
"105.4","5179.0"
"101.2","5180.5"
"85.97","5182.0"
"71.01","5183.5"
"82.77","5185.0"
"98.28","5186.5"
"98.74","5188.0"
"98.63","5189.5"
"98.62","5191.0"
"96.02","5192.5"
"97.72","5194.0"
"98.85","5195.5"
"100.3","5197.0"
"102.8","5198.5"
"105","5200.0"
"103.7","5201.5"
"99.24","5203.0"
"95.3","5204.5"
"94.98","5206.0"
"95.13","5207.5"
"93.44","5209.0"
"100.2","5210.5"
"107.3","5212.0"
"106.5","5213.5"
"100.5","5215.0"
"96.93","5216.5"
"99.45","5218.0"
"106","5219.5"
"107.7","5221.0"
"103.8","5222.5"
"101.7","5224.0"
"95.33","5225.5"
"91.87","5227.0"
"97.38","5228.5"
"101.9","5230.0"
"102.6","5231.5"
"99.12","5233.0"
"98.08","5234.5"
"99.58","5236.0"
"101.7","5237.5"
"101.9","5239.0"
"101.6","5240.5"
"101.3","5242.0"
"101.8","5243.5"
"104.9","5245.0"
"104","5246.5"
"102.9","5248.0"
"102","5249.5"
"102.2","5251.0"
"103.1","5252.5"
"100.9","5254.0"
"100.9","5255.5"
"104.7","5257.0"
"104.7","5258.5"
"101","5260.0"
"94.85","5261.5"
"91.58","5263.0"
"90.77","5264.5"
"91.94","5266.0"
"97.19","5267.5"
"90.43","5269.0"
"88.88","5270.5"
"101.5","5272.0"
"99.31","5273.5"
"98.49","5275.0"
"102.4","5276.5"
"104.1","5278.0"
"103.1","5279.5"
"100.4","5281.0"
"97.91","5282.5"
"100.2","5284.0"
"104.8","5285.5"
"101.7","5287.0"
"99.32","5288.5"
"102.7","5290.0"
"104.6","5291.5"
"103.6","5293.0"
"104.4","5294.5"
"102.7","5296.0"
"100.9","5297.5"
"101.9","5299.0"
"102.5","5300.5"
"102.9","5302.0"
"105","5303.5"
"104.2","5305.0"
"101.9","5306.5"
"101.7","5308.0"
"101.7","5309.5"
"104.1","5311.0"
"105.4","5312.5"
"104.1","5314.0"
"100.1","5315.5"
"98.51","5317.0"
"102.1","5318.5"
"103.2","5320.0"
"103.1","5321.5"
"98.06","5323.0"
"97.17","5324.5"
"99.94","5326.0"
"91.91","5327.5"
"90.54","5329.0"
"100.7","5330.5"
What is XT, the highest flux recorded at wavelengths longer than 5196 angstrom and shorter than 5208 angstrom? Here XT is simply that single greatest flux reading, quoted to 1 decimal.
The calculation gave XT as 105.0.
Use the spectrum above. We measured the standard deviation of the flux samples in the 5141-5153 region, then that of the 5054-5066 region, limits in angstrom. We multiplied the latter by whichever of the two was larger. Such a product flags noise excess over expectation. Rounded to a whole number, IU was 3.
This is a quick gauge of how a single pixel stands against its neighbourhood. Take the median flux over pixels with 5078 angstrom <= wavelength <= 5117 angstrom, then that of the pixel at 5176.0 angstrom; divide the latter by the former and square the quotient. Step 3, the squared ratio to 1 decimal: 1.0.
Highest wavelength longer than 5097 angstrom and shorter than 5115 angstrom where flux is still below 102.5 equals 5110.0 angstrom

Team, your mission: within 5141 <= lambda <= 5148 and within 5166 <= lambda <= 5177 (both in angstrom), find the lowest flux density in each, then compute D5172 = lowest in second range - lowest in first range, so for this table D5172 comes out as -25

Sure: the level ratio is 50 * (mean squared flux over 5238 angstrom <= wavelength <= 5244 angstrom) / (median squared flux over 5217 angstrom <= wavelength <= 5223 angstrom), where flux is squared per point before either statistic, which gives 47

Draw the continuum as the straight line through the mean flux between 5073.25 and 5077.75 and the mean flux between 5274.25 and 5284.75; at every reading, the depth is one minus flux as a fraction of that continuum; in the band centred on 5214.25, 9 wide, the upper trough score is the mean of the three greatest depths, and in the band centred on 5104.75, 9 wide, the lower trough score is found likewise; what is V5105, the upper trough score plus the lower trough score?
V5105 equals 0.063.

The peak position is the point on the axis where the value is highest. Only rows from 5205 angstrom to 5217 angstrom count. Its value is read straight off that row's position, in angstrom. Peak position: 5212.0 angstrom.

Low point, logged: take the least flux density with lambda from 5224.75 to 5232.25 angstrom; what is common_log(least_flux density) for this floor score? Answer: 1.96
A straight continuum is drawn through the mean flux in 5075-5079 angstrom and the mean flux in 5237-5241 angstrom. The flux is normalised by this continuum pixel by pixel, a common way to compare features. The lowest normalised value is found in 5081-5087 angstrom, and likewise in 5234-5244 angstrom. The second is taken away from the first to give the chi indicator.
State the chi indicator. -0.02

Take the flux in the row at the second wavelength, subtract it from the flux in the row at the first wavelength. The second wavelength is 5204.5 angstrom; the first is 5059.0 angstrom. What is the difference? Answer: 12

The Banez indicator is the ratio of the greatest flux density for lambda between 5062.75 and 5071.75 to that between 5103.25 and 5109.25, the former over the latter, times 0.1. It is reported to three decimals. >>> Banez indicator 0.104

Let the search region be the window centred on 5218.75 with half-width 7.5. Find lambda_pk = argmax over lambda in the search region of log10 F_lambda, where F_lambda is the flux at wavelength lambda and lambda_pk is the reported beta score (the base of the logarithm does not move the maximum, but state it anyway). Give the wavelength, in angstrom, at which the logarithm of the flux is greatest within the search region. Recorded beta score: 5221.0 angstrom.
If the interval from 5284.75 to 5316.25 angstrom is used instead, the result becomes 5312.5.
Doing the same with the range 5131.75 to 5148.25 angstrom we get 5135.5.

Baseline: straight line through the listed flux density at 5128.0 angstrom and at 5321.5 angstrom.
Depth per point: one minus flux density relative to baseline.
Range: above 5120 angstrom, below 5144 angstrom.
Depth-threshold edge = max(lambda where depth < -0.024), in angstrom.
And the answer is 5140.0 angstrom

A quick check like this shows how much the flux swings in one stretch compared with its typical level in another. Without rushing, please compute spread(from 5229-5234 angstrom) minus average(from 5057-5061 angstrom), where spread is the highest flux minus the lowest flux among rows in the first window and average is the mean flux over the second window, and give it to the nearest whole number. -104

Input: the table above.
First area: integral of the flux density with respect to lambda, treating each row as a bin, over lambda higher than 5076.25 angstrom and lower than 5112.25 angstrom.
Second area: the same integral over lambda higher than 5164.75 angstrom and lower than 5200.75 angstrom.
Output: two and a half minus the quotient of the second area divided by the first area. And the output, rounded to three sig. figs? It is 1.59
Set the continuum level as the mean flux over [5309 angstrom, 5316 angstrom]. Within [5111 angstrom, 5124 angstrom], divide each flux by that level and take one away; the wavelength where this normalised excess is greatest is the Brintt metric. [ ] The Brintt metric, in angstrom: 5114.5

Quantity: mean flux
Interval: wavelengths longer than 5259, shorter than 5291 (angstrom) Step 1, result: 98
